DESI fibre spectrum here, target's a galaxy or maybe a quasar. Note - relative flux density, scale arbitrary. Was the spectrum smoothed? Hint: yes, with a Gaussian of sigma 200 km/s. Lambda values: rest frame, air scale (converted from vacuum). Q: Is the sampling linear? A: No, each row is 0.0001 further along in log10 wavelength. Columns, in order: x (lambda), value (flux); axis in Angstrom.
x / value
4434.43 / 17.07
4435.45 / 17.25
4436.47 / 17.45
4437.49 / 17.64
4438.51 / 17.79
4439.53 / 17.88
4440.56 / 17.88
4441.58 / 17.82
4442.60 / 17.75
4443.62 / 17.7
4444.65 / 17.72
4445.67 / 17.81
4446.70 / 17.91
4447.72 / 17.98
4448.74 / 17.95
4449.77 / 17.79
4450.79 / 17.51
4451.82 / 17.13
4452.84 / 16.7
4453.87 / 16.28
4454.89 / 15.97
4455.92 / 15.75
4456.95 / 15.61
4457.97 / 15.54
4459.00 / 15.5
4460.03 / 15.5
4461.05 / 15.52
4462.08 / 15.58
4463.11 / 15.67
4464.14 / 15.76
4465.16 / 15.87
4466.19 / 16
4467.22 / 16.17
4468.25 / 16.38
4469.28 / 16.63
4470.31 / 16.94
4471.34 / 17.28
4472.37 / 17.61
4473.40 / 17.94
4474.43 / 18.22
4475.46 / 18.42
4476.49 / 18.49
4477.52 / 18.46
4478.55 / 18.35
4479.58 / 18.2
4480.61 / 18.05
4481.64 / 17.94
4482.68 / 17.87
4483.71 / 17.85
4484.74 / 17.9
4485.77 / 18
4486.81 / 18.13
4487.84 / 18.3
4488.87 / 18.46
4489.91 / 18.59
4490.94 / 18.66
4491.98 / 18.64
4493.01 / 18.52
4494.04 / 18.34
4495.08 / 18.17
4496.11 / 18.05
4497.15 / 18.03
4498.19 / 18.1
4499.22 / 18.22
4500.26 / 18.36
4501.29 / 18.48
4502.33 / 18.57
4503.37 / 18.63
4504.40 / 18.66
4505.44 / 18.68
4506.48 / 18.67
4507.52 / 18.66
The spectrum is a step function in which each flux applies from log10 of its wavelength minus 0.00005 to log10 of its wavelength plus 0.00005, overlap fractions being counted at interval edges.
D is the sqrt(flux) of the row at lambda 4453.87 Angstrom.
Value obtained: 4.03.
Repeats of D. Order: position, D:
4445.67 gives 4.22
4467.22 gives 4.02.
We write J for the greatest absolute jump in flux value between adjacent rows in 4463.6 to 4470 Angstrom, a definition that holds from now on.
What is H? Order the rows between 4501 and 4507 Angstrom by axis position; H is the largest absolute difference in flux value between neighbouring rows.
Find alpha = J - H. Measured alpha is 0.16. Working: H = 0.09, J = 0.25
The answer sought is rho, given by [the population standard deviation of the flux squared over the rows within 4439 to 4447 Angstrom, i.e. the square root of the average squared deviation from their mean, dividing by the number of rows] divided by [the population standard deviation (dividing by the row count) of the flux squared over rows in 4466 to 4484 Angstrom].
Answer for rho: 0.09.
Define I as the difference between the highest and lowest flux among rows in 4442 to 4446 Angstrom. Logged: 0.1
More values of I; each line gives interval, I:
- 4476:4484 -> 0.6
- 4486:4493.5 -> 0.5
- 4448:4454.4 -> 1.7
